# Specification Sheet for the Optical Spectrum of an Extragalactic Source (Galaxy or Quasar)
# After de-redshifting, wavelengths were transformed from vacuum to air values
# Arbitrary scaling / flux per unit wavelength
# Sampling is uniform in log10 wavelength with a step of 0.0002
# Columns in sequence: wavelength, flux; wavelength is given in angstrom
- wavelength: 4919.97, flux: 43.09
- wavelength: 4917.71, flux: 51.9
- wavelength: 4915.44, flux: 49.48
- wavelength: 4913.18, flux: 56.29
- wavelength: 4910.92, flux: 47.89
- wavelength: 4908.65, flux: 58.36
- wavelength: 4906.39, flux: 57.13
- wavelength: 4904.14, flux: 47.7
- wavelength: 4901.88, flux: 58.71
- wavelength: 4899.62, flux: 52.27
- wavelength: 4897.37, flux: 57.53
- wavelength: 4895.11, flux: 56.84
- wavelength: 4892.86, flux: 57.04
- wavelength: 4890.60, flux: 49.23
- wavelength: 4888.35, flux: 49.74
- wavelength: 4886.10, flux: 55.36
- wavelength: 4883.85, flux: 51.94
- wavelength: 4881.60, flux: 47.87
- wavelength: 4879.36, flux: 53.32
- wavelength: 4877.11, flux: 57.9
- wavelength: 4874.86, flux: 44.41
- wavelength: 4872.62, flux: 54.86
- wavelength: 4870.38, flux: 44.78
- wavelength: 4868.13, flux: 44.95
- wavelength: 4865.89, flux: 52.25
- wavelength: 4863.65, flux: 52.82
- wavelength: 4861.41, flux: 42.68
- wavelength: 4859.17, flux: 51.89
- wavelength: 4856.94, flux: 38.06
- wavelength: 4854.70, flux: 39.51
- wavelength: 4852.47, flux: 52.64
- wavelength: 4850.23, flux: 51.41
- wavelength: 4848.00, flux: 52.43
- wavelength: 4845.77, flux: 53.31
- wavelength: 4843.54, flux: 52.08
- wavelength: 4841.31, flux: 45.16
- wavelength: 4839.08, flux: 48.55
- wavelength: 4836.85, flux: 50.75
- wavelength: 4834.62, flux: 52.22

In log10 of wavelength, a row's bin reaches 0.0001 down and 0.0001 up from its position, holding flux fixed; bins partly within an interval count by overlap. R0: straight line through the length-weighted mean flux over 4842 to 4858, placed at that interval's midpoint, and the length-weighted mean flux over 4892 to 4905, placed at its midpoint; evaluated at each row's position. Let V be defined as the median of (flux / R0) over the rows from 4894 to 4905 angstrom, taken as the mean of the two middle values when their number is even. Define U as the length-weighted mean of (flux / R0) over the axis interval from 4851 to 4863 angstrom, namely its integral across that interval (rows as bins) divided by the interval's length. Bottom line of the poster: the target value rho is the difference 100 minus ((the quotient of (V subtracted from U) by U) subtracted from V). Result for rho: 98.8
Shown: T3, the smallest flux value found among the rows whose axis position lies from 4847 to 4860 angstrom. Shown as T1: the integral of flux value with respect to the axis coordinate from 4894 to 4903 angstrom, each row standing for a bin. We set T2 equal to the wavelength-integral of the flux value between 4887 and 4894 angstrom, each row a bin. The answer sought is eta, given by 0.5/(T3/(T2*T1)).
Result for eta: 2429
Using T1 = 507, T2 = 365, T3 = 38.06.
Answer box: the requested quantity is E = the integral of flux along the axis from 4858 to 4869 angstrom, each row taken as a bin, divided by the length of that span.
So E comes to 49.0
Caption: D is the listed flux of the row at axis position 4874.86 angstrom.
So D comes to 44.41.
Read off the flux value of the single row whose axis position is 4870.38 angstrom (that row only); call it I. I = 44.78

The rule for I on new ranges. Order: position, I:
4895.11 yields 56.84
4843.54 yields 52.08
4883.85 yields 51.94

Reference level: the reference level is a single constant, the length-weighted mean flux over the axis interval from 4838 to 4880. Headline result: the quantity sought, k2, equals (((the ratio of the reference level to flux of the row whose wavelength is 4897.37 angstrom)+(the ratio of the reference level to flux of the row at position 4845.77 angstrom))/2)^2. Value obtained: 0.79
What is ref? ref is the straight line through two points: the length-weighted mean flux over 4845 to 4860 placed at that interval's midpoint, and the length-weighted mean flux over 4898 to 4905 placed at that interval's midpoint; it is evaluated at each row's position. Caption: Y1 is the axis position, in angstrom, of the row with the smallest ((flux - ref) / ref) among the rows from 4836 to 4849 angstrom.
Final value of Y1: 4841.31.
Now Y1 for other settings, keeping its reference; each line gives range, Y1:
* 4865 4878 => 4874.86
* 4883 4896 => 4890.60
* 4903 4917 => 4910.92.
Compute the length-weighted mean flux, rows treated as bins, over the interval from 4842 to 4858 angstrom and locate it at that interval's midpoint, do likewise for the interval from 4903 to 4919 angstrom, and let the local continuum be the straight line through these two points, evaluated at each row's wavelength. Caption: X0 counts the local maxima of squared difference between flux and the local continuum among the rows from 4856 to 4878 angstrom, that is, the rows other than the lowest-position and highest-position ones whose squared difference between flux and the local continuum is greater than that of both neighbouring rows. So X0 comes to 2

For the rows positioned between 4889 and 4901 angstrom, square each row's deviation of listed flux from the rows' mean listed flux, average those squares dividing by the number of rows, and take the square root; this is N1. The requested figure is 3.3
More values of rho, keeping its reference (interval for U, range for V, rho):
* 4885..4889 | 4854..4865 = 99.3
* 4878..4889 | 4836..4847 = 98.8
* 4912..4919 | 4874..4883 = 99.0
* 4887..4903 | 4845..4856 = 98.8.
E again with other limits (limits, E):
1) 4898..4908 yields 54.4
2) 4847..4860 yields 47.5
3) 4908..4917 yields 52.6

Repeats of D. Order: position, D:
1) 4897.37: 57.53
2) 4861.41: 42.68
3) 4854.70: 39.51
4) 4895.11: 56.84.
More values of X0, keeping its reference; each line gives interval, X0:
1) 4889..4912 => 4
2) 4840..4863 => 2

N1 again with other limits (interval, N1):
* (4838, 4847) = 3.2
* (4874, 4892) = 4.0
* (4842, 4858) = 6.2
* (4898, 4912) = 4.7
